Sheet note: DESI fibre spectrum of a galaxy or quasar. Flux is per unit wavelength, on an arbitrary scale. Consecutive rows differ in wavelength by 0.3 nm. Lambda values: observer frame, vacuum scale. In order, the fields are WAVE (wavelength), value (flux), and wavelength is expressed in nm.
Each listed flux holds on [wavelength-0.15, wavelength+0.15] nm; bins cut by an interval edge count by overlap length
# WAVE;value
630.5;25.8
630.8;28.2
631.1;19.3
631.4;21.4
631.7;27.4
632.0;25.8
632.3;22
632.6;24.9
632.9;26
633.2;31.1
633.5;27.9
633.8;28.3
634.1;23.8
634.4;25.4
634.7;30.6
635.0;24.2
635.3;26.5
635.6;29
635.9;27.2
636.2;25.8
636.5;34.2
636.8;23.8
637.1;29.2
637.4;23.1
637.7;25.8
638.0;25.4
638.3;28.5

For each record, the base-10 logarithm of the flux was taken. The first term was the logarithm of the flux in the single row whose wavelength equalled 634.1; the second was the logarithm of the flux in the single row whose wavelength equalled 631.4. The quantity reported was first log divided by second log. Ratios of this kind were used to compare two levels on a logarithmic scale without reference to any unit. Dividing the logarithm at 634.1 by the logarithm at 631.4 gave 1.03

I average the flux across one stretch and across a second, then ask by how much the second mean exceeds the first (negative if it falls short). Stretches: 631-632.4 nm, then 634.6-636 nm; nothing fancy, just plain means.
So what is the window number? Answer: 4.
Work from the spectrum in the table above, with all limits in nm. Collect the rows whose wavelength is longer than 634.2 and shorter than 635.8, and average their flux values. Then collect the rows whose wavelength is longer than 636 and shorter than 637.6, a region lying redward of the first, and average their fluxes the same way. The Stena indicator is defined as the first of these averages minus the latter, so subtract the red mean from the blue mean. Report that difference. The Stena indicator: -0.1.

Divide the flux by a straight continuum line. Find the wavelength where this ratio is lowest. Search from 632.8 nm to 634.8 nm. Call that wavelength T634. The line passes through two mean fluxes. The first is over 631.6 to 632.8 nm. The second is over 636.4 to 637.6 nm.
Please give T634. 634.1 nm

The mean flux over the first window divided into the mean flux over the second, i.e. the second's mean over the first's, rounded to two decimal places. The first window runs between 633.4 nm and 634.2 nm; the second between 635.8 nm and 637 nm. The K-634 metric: 1.04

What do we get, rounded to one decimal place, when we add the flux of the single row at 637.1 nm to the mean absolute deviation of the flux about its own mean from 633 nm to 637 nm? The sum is 31.7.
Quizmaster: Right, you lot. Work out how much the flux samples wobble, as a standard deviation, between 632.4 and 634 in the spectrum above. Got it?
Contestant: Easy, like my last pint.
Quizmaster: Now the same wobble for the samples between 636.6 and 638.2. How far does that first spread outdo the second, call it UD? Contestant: 0.0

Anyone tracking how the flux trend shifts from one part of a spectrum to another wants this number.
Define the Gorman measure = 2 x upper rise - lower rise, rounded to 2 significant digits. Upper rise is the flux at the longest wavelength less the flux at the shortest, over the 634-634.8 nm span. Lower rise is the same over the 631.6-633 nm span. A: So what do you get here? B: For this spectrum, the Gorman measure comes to 15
